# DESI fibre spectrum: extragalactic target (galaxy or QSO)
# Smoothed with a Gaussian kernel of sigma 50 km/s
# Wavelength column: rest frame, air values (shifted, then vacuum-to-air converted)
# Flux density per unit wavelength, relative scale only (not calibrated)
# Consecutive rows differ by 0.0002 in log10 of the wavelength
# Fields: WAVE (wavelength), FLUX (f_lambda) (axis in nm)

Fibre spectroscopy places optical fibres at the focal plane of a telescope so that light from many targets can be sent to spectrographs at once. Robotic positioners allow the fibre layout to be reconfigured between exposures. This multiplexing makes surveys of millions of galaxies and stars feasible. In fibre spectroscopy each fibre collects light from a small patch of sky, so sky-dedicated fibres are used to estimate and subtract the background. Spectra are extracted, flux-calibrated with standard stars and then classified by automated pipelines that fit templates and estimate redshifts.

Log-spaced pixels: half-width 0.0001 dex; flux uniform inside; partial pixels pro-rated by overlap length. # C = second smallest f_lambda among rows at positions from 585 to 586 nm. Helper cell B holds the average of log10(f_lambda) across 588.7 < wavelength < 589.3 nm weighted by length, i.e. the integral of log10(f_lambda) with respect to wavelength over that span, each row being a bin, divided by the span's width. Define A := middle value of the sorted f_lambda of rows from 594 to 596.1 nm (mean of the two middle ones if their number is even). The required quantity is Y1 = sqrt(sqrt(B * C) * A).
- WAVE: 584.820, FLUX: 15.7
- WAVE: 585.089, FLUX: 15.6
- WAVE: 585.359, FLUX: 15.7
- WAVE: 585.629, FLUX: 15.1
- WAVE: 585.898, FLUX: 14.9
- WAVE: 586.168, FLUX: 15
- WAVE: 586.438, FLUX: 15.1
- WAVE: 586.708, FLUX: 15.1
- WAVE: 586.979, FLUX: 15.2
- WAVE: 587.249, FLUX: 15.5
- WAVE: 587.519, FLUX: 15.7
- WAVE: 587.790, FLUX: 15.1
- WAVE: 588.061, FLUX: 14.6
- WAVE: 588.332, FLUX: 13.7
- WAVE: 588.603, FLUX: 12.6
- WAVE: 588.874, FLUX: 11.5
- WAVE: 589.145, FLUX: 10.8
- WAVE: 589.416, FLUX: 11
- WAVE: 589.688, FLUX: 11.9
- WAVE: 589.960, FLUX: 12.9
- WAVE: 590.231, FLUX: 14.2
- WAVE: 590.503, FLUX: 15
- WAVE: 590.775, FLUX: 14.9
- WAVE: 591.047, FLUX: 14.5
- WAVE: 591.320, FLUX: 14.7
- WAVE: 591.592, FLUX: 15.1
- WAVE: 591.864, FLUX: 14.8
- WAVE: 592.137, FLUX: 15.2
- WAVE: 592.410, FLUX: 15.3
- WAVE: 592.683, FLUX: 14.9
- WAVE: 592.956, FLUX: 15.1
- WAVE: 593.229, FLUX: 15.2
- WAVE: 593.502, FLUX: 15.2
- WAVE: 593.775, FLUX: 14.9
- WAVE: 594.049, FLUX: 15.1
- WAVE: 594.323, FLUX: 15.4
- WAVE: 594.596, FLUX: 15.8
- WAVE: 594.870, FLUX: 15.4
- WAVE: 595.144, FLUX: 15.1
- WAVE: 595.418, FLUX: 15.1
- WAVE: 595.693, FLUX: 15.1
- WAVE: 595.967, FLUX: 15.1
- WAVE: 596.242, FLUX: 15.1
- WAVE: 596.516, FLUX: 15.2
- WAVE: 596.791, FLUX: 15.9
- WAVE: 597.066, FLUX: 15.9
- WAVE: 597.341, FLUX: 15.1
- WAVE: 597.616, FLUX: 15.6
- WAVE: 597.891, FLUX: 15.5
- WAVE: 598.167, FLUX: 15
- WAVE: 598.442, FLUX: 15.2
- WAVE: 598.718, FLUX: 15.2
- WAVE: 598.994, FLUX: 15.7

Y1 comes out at 7.76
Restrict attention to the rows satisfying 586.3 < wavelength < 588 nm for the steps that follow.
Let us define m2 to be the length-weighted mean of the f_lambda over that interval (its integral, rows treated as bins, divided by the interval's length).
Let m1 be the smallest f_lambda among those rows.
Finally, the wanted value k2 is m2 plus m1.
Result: 30.3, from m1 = 15.1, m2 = 15.2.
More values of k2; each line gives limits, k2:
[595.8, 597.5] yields 30.5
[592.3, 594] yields 30.0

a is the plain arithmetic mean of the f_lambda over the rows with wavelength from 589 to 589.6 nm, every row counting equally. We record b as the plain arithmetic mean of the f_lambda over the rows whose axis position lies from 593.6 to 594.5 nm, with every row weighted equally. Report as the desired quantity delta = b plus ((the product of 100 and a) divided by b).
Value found 87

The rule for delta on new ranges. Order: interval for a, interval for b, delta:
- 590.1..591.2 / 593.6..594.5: 112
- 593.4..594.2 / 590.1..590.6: 118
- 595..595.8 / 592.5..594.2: 115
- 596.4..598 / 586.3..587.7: 117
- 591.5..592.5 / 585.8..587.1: 115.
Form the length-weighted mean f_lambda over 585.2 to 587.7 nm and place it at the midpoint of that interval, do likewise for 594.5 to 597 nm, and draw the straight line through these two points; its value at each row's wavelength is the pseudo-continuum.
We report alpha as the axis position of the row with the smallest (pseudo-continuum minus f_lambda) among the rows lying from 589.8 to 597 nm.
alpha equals 596.791 nm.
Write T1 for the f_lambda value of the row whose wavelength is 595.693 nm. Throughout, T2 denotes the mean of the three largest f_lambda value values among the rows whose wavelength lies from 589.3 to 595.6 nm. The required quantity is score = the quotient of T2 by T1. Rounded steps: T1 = 15.1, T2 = 15.5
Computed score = 1.029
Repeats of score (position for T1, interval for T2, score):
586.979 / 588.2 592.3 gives 0.993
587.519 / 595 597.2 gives 0.998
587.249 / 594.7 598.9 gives 1.019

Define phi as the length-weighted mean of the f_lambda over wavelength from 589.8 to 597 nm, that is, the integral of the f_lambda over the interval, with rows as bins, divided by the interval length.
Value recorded 15.0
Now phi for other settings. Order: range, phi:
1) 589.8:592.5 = 14.6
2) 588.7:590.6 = 12.4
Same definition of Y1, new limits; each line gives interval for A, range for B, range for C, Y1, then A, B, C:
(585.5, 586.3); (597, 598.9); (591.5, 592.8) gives 7.94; 15.00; 1.19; 14.9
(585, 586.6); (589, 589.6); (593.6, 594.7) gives 7.74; 15.10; 1.04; 15.1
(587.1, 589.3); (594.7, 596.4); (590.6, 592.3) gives 7.68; 14.15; 1.18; 14.7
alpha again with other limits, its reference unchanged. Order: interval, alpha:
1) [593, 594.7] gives 594.596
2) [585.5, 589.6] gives 587.519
